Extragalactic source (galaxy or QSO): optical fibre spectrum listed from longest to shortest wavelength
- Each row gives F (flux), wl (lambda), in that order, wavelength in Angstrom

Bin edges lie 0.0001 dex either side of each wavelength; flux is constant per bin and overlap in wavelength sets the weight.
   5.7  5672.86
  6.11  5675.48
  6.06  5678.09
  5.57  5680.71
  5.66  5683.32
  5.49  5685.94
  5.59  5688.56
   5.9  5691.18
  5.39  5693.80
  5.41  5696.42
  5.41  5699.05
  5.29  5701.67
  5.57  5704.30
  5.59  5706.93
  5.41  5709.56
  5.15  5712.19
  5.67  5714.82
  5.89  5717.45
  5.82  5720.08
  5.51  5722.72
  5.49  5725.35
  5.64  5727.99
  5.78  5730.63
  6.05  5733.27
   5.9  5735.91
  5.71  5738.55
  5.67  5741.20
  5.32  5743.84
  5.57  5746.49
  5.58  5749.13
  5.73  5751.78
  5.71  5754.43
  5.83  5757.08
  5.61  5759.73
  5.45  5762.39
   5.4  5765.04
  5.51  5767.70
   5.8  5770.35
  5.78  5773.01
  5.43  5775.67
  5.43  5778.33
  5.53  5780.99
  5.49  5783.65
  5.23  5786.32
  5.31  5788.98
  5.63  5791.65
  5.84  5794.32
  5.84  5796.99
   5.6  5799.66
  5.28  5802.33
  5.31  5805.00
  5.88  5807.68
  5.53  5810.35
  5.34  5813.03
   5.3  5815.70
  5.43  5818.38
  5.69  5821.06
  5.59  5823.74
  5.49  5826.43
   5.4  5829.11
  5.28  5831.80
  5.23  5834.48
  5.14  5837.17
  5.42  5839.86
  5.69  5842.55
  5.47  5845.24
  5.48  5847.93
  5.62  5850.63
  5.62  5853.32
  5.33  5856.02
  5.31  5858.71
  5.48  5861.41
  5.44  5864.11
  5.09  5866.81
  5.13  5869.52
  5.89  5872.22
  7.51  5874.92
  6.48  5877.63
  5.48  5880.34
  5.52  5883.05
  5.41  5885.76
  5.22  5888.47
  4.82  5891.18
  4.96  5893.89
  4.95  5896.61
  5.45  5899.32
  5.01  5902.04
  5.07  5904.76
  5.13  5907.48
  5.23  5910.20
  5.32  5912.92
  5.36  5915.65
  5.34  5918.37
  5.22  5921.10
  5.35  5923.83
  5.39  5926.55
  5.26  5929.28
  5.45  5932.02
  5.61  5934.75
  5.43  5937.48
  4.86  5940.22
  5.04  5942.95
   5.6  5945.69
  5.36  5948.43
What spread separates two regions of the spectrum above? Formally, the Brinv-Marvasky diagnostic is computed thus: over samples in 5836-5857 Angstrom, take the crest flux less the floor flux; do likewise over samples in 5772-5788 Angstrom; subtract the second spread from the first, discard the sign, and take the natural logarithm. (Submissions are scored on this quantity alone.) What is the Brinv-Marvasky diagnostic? -35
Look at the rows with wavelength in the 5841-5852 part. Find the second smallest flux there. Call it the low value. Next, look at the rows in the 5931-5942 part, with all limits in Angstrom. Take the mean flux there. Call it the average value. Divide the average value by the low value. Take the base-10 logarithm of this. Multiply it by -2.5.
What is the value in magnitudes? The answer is 0.03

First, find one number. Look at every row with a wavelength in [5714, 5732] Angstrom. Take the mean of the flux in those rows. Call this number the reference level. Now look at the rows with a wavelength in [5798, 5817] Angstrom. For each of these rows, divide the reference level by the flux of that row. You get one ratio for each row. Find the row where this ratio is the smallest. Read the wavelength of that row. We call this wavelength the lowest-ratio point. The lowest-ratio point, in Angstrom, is 5807.68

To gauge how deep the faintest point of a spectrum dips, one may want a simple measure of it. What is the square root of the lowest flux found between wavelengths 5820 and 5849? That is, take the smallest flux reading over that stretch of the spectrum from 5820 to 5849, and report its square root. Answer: 2.267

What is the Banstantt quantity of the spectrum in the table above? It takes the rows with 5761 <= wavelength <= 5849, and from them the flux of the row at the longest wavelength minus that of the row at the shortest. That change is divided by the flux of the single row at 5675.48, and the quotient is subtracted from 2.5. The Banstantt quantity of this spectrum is 2.50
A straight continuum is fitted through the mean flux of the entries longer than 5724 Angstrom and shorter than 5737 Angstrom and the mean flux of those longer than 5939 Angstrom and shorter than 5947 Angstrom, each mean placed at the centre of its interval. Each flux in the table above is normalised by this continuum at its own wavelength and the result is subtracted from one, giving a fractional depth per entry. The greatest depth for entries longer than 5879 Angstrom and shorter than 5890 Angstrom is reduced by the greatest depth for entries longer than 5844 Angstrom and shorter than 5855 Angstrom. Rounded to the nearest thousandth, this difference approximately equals 0.024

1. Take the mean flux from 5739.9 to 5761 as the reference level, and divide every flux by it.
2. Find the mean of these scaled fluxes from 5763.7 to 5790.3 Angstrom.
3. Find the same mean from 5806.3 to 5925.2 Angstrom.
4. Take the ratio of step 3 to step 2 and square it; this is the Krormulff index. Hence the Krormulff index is 0.979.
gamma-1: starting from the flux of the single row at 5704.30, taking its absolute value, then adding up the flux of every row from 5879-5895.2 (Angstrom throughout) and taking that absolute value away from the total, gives 25.8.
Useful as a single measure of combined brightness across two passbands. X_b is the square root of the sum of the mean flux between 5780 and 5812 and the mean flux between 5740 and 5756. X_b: 3.34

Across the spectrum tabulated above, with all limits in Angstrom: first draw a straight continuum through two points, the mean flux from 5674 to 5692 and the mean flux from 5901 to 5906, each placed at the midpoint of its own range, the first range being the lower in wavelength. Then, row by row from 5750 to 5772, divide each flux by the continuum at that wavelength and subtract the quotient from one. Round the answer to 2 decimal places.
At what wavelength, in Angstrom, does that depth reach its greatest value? 5765.04 Angstrom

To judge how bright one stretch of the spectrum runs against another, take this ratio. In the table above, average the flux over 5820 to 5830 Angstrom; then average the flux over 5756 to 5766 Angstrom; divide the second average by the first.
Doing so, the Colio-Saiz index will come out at 1.01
